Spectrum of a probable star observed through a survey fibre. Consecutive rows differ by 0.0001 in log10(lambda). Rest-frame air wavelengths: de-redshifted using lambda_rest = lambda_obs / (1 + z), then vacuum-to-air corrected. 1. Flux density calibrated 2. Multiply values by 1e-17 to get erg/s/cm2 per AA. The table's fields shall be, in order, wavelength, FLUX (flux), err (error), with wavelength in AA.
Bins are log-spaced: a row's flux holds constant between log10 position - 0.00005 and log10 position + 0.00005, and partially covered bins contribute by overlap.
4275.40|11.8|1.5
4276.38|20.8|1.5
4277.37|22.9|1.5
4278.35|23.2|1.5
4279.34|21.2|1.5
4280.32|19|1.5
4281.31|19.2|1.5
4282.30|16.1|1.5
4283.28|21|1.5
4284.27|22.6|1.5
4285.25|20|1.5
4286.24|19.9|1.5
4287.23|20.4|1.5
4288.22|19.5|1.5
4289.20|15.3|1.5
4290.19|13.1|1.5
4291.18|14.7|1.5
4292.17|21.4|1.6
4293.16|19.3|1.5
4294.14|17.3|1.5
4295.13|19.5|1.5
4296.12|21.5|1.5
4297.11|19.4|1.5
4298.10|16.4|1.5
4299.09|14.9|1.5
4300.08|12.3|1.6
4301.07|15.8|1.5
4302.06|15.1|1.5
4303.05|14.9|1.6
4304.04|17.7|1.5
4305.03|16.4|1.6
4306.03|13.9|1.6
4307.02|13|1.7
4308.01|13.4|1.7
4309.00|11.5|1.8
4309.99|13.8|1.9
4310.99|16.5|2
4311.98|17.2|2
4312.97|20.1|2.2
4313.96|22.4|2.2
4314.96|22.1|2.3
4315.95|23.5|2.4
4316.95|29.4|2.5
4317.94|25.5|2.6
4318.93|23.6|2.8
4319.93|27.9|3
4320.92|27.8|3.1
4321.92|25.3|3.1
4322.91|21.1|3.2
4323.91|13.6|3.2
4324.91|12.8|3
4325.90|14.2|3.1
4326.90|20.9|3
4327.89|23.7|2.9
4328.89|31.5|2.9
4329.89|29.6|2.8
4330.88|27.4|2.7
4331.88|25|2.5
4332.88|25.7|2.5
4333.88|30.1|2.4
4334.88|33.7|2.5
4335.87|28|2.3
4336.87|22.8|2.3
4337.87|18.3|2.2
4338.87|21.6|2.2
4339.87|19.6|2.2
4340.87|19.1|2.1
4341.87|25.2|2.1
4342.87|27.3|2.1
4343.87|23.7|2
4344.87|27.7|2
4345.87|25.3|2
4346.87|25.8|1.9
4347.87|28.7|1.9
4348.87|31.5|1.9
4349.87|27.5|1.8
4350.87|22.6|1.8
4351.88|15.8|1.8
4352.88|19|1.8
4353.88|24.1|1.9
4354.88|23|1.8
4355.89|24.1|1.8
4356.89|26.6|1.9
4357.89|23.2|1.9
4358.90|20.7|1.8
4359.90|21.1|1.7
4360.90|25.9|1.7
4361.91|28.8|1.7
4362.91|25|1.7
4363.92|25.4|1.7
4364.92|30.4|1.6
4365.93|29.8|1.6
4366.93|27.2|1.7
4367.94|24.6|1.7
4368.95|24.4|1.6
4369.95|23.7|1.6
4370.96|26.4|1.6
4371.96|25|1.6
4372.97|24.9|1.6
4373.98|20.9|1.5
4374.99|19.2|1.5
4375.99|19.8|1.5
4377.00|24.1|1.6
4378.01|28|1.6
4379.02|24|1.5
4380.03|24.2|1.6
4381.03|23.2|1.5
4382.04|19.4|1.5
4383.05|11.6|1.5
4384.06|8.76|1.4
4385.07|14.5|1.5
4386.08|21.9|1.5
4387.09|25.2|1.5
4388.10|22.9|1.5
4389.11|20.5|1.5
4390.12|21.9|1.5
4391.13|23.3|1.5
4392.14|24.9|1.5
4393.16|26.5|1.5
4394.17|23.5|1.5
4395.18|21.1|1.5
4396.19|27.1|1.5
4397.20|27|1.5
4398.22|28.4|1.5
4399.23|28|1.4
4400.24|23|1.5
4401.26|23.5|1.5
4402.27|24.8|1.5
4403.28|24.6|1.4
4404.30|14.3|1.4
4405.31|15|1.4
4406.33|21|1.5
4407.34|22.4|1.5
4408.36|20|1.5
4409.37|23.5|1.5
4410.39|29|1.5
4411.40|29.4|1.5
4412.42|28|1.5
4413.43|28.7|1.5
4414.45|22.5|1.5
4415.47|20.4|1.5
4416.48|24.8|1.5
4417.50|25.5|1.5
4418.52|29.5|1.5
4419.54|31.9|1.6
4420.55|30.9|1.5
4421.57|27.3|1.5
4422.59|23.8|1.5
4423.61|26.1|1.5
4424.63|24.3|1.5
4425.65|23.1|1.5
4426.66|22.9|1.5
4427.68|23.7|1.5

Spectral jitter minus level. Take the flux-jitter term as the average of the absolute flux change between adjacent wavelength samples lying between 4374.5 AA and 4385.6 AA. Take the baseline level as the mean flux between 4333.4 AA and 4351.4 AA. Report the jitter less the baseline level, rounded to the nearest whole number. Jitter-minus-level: -22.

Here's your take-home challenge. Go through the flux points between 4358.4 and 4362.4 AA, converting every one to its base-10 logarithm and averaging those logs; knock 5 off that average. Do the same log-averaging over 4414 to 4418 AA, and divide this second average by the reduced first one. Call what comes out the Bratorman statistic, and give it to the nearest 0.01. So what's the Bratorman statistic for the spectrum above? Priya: -0.38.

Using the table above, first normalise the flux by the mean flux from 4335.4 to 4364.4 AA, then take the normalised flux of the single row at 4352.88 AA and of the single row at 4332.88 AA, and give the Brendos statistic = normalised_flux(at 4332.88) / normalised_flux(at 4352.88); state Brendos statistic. 1.4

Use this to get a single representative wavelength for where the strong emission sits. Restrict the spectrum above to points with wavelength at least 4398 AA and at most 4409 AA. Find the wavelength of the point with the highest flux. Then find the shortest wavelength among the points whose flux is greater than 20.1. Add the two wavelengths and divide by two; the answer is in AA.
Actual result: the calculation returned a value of 4398.2 AA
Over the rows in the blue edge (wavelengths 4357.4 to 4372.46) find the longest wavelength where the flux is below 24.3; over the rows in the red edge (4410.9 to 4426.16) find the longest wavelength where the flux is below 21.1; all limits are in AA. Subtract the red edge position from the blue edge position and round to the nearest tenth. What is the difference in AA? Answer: -45.5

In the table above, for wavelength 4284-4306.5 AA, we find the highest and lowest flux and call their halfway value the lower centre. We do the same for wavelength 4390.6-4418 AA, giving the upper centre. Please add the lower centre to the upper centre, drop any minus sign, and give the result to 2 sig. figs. 39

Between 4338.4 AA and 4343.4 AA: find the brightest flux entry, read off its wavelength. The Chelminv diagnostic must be 4342.87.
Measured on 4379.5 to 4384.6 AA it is 4380.03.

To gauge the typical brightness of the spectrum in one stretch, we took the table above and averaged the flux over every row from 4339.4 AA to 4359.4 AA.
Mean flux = 24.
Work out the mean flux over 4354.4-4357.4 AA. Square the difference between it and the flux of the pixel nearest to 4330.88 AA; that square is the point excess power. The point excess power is 8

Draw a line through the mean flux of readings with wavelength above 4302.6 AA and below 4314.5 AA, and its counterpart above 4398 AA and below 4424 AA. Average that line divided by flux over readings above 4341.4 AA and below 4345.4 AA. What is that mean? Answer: 0.73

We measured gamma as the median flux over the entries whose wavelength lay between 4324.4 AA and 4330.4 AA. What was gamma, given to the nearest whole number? 22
